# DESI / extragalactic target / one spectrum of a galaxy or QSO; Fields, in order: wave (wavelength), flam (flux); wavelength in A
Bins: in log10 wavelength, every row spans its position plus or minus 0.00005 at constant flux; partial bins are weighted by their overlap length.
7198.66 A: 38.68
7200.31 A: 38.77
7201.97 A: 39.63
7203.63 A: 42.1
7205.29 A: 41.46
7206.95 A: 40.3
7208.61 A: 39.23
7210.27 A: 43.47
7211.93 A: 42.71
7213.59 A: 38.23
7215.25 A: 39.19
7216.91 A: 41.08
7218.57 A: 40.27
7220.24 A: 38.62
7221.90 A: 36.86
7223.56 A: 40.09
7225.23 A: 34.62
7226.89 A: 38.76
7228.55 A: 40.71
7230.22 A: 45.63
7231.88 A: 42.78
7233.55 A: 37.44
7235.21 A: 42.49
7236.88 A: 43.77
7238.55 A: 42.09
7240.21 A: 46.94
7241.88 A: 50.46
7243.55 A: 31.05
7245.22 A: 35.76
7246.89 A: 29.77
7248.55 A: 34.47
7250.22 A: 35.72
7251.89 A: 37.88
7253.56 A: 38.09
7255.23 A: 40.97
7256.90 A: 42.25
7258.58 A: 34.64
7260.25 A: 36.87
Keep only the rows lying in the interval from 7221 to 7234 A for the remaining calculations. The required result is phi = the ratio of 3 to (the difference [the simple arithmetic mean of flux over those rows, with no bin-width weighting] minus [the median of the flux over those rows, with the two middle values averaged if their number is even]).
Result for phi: 16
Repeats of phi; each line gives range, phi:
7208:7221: 5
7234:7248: -2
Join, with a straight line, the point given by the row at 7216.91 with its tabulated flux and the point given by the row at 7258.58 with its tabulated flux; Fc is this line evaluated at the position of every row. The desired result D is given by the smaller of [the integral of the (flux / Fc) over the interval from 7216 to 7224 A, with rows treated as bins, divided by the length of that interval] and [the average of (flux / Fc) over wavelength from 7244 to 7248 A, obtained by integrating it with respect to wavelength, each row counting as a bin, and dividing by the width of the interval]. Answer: 0.90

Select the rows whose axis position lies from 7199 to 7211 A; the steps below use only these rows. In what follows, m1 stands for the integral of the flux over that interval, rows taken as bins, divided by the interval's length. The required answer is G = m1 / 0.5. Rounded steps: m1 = 40.6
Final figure 81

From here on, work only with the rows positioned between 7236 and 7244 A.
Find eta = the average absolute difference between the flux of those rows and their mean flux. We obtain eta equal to 5.0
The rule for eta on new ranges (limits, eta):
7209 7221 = 1.6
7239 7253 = 5.5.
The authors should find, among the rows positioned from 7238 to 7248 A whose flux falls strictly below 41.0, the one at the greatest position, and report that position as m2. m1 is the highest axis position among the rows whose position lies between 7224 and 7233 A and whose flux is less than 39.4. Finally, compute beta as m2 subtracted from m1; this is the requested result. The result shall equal -20.0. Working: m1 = 7226.89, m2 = 7246.89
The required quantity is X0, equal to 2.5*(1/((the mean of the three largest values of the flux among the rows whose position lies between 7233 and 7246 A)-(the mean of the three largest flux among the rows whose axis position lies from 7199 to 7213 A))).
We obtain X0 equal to 0.6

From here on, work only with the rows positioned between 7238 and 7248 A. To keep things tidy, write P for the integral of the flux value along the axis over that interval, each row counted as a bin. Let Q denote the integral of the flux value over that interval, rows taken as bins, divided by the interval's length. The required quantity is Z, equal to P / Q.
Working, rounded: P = 392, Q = 39.2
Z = 10.0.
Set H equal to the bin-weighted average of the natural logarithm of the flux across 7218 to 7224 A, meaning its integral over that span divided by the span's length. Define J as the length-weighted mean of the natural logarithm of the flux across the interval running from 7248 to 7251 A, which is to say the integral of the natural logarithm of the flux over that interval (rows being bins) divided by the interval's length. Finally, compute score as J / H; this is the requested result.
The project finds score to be 0.97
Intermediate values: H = 3.66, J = 3.56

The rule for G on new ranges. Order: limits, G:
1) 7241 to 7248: 73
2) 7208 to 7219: 81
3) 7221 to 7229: 76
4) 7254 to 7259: 79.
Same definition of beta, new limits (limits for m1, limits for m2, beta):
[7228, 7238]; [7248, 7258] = -21.7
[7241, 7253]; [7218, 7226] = 26.7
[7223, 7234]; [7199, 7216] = 18.3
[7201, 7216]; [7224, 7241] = -18.3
